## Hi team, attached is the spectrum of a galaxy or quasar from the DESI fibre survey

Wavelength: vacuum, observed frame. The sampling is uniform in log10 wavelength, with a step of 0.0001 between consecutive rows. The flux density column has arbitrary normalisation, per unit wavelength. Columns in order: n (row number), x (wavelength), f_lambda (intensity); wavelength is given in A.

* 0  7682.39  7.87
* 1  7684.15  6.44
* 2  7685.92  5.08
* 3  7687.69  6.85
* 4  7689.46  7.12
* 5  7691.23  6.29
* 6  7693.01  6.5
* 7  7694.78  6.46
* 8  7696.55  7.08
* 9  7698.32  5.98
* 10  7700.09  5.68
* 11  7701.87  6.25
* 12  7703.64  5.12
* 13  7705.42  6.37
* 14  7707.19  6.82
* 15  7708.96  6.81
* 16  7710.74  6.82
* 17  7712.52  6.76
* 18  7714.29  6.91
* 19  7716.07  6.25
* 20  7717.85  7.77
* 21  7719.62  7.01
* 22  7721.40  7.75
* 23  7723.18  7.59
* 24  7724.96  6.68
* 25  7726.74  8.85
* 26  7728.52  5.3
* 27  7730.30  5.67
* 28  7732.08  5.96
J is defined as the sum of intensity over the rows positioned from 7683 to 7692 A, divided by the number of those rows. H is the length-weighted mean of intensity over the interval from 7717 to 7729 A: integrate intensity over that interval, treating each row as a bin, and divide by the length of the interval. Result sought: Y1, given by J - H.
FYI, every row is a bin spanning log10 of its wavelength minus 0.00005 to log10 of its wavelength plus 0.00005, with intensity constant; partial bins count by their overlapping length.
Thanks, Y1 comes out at -0.99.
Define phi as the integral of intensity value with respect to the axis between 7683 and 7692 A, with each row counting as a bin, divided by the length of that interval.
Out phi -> 6.4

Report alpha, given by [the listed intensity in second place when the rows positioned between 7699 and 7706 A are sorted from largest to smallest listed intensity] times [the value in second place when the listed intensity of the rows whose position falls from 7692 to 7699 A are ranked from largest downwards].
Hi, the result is 41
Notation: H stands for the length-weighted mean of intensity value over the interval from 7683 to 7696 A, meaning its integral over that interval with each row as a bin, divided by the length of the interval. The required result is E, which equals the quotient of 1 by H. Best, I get 0.155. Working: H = 6.44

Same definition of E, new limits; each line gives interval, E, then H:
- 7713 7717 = 0.151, 6.61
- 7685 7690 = 0.159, 6.30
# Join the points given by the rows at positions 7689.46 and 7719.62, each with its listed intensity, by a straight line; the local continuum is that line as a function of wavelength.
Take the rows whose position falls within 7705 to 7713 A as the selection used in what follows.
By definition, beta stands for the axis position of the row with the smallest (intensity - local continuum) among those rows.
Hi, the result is 7705.42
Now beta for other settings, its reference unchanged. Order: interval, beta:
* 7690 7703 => 7700.09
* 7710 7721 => 7716.07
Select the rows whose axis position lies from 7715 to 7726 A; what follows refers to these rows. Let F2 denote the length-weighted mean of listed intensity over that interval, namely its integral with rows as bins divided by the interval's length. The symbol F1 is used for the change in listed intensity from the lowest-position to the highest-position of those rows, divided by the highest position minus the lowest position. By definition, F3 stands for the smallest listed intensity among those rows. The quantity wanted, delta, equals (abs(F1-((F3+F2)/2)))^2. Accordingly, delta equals 44.5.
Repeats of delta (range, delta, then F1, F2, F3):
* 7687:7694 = 42.9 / -0.066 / 6.68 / 6.29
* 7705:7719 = 41.3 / 0.113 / 6.84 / 6.25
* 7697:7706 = 29.9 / 0.055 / 5.92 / 5.12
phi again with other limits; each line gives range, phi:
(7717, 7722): 7.5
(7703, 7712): 6.4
